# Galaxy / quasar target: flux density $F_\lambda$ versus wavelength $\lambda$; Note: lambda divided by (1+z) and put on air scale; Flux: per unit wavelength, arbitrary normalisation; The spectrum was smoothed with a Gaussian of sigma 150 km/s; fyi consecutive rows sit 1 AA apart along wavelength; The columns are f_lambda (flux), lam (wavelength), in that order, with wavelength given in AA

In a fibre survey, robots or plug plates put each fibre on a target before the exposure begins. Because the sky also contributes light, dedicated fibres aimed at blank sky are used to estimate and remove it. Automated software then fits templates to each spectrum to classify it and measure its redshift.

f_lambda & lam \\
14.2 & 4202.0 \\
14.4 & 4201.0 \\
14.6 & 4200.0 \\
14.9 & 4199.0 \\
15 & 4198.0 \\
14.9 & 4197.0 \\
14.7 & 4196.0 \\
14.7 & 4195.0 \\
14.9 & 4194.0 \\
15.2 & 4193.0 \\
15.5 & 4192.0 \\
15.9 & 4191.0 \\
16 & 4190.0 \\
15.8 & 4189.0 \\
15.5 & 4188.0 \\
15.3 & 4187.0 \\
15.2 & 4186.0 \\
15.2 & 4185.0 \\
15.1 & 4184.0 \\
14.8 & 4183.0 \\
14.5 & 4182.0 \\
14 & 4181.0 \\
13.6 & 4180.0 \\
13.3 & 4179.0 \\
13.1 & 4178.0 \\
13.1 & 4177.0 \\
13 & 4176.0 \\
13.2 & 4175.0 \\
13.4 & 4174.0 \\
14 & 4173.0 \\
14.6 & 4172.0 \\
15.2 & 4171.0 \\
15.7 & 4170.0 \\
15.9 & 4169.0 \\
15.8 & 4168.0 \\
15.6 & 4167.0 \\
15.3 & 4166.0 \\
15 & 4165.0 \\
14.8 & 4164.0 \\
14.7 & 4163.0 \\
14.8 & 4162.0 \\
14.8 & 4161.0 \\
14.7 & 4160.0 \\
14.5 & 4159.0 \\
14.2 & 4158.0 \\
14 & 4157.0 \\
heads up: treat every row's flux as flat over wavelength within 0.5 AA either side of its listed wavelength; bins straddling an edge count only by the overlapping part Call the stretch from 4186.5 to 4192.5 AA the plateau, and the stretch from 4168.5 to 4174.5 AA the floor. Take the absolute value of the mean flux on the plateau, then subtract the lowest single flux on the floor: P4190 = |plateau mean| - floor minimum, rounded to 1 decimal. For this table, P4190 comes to 2.3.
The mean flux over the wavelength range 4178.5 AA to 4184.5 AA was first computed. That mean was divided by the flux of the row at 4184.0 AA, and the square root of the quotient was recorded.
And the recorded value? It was 0.97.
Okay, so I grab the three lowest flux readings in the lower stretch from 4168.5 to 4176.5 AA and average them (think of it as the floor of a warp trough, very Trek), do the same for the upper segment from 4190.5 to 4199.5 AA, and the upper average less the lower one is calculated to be 1.6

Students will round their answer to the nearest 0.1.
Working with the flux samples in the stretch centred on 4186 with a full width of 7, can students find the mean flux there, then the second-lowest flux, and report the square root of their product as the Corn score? 15.2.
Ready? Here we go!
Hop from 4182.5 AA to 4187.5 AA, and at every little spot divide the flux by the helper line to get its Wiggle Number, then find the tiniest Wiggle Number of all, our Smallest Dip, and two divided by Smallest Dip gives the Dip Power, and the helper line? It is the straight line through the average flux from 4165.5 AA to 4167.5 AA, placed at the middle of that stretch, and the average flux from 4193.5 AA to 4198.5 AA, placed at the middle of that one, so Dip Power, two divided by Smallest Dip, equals 2.04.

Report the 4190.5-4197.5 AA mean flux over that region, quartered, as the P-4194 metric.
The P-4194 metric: 3.78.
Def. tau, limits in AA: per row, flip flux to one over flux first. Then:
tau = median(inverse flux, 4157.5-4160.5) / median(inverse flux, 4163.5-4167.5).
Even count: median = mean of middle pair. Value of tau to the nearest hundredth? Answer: 1.04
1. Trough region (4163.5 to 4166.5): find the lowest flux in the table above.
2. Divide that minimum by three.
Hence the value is 4.9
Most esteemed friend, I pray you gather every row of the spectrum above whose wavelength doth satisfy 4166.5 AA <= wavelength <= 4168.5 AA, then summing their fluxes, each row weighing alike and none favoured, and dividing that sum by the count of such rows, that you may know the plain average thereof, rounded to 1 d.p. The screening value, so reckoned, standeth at 15.7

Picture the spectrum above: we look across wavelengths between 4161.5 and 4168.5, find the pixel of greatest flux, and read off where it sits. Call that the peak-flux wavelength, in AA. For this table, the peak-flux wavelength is 4168.0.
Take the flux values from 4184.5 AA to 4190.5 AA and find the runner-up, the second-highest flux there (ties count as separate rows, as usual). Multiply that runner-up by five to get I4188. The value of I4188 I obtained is 79.0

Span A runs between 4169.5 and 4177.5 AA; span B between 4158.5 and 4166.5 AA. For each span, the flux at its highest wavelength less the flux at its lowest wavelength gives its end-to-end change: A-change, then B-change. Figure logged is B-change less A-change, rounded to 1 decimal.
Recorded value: 3.4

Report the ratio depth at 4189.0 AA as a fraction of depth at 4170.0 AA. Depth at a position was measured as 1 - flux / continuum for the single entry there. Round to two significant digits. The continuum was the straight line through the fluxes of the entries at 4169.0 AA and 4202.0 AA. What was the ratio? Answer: -6.7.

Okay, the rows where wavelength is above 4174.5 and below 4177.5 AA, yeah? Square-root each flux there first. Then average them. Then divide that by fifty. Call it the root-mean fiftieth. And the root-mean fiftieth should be 0.0724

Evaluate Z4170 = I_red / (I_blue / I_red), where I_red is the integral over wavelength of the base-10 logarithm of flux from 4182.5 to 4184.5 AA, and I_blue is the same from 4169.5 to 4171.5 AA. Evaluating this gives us 2.32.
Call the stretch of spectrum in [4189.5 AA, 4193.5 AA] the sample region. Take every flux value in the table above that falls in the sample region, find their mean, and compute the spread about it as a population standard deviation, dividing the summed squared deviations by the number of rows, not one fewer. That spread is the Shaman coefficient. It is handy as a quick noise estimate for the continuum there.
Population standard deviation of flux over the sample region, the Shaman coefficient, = 0.32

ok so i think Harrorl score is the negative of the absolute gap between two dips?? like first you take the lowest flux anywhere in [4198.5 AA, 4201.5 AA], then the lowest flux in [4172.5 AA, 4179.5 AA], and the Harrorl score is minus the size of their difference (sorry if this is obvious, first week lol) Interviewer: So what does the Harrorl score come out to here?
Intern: -1.4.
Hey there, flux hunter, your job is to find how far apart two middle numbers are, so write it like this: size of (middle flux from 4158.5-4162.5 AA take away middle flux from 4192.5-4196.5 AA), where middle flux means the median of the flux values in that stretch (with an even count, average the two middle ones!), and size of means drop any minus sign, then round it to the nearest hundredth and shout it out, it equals 0.05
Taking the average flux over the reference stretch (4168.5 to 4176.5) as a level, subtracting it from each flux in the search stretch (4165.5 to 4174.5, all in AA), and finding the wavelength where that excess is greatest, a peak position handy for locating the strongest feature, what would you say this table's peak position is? 4169.0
